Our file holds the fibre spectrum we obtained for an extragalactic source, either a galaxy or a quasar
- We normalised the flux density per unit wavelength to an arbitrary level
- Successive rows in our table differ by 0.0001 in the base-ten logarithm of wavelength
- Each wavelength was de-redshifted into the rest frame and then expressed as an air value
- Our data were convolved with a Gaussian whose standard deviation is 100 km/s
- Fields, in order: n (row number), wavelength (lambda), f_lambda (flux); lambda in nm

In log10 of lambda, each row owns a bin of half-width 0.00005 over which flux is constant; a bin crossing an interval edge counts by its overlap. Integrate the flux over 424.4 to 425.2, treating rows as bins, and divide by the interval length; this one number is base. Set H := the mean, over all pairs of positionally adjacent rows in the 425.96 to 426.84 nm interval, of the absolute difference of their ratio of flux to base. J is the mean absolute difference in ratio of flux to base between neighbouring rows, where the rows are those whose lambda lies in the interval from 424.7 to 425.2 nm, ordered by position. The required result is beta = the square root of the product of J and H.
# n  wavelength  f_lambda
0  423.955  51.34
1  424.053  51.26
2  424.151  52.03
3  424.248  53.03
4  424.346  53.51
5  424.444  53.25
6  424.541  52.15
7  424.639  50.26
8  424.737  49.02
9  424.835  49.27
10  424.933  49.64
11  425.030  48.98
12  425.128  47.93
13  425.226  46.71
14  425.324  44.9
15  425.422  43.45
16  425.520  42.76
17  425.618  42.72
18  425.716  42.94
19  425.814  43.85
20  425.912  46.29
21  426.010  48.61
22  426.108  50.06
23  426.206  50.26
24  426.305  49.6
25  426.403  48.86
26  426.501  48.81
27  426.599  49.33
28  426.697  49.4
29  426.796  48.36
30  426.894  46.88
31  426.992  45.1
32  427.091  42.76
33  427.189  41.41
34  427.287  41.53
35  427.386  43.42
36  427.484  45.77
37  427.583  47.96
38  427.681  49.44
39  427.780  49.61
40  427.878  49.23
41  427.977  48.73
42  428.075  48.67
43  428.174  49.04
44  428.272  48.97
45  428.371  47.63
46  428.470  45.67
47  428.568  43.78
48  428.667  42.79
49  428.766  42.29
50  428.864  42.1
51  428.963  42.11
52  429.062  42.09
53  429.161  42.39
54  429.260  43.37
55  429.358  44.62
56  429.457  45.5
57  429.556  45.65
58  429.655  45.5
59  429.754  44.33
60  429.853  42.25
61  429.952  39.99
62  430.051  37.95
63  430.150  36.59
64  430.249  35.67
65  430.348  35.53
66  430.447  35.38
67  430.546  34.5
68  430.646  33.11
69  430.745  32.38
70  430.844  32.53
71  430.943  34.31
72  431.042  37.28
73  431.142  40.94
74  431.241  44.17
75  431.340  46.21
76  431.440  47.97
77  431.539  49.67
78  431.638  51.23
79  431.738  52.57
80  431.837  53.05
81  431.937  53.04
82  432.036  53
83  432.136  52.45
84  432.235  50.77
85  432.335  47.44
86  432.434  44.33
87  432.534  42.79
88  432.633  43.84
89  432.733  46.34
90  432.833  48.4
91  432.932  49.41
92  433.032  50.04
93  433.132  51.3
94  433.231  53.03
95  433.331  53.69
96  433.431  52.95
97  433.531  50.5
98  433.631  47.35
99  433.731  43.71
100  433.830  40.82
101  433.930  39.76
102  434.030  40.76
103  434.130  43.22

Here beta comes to 0.012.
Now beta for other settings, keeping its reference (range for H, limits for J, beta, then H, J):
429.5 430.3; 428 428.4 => 0.018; 0.029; 0.01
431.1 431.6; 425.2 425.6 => 0.034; 0.044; 0.03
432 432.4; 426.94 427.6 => 0.036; 0.037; 0.03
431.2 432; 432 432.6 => 0.032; 0.025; 0.04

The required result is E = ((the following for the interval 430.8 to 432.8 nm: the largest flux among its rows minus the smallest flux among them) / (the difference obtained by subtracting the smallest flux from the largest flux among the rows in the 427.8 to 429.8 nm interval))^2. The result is 8.3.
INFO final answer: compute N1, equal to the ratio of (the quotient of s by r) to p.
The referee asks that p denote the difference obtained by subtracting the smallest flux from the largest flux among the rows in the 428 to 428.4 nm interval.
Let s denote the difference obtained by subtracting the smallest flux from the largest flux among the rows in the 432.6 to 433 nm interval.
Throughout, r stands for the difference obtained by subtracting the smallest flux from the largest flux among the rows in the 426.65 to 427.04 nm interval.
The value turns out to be 0.92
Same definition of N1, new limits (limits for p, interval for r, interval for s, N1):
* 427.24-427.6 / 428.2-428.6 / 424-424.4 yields 0.07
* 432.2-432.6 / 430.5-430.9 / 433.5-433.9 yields 0.57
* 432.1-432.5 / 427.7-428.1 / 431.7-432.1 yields 0.06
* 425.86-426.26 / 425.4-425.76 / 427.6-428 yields 0.30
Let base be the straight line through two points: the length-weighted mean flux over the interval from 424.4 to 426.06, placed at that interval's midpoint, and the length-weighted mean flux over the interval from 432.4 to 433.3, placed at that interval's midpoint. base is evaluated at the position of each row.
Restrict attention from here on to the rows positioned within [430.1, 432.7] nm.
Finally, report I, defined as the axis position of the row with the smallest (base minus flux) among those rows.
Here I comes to 431.837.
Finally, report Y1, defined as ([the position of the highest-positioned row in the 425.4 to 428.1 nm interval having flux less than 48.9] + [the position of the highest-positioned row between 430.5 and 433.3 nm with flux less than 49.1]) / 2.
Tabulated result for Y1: 430.45 nm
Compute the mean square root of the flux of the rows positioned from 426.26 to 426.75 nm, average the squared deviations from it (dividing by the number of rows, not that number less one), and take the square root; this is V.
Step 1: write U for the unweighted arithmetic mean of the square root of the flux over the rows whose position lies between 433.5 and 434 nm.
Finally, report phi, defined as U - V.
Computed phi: 6.64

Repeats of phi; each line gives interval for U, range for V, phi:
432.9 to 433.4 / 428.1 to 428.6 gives 7.03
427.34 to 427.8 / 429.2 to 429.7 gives 6.81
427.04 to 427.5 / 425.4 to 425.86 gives 6.52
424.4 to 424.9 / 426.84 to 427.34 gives 6.96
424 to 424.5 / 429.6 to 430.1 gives 7.04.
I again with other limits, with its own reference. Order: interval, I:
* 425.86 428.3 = 426.206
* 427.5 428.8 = 427.780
